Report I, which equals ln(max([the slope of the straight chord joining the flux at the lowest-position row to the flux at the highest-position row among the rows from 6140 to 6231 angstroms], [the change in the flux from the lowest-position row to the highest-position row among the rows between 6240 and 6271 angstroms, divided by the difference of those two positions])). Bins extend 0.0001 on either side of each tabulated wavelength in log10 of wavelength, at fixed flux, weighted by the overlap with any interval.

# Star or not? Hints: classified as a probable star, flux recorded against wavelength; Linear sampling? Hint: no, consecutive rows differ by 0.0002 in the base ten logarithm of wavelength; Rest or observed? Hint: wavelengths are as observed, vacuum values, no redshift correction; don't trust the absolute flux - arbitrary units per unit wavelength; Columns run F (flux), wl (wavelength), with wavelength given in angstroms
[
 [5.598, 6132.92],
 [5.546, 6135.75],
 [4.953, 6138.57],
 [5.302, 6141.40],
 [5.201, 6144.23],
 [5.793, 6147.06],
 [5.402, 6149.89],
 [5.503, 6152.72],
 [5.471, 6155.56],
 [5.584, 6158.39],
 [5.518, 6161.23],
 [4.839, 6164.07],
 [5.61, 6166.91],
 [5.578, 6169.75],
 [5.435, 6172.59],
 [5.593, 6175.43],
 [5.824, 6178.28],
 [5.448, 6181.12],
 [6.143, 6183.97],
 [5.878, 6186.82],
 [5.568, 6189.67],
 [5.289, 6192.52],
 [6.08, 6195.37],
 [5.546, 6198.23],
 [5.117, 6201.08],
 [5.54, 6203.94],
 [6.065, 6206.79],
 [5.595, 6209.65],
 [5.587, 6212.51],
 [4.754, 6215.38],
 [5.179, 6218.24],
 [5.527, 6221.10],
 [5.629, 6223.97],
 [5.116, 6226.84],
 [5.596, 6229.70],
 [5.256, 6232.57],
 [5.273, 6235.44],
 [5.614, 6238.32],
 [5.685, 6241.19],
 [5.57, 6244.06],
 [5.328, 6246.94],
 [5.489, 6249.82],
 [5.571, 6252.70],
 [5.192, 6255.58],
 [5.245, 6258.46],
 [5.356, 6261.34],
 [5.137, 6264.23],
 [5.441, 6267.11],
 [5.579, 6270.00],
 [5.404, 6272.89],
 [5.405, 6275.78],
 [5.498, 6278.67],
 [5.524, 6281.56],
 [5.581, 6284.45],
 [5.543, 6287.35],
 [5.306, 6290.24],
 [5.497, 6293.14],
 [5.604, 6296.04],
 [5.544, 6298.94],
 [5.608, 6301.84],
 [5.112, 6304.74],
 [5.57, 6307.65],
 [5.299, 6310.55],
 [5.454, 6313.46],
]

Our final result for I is -5.7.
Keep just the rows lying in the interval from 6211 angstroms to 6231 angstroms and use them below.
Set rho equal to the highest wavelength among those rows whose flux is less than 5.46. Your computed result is 6226.84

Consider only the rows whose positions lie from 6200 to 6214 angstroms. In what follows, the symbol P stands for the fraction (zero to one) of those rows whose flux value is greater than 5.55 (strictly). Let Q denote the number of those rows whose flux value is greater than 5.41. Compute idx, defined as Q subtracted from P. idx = -3.4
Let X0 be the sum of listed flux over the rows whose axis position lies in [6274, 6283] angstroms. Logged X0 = 16.4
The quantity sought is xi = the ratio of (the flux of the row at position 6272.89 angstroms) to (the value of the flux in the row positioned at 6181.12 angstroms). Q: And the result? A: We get 0.99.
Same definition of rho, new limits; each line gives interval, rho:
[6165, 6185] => 6181.12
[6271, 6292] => 6290.24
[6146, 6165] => 6164.07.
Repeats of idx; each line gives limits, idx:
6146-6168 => -5.6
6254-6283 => -3.9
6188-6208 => -4.6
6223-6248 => -4.4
